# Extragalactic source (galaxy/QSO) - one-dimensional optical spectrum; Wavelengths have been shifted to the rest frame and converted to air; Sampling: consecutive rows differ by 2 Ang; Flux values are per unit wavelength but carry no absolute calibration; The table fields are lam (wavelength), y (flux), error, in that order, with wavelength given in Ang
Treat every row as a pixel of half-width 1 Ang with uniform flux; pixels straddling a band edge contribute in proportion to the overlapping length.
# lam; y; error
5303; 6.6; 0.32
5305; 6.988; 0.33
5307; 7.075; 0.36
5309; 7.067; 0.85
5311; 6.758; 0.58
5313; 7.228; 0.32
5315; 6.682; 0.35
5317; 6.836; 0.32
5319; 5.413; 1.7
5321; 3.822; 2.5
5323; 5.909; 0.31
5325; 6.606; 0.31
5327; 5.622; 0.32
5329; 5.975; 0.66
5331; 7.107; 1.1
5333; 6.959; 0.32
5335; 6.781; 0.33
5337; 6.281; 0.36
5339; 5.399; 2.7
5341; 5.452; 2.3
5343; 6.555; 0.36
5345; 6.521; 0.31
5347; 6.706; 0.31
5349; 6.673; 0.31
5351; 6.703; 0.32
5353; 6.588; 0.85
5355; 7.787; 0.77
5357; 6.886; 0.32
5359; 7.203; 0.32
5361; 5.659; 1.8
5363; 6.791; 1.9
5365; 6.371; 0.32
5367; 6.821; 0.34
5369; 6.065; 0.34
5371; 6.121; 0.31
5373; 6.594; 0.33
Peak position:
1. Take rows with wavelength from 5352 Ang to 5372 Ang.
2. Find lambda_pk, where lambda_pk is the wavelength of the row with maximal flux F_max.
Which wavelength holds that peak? 5355 Ang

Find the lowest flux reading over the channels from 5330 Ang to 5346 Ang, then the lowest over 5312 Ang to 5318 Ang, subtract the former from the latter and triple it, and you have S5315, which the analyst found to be 4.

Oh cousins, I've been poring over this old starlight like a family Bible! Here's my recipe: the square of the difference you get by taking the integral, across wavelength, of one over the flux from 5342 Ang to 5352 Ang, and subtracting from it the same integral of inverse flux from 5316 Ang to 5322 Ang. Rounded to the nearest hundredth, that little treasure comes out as 0.10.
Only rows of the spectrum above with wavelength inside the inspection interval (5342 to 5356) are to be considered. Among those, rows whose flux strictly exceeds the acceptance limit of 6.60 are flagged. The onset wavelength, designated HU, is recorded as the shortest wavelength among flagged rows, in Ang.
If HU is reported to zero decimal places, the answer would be 5347 Ang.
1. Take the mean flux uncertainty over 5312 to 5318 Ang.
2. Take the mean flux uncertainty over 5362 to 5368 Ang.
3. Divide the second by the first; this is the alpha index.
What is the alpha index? 2.6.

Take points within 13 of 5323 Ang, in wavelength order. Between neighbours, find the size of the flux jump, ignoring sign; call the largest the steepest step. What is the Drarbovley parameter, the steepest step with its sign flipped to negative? -2.09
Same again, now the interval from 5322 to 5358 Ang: -1.20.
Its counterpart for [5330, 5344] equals -1.10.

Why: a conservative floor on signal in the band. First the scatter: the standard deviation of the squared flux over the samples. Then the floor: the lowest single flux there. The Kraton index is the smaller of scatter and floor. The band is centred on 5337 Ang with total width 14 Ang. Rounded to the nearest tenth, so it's 5.4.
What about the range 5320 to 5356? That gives 3.8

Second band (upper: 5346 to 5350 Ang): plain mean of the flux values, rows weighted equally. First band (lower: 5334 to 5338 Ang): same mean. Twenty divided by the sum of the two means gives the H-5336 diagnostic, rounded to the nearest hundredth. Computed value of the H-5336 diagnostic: 1.51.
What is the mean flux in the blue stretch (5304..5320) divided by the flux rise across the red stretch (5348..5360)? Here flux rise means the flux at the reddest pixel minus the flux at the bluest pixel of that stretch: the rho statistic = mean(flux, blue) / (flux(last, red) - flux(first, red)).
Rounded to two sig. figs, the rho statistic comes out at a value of 13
